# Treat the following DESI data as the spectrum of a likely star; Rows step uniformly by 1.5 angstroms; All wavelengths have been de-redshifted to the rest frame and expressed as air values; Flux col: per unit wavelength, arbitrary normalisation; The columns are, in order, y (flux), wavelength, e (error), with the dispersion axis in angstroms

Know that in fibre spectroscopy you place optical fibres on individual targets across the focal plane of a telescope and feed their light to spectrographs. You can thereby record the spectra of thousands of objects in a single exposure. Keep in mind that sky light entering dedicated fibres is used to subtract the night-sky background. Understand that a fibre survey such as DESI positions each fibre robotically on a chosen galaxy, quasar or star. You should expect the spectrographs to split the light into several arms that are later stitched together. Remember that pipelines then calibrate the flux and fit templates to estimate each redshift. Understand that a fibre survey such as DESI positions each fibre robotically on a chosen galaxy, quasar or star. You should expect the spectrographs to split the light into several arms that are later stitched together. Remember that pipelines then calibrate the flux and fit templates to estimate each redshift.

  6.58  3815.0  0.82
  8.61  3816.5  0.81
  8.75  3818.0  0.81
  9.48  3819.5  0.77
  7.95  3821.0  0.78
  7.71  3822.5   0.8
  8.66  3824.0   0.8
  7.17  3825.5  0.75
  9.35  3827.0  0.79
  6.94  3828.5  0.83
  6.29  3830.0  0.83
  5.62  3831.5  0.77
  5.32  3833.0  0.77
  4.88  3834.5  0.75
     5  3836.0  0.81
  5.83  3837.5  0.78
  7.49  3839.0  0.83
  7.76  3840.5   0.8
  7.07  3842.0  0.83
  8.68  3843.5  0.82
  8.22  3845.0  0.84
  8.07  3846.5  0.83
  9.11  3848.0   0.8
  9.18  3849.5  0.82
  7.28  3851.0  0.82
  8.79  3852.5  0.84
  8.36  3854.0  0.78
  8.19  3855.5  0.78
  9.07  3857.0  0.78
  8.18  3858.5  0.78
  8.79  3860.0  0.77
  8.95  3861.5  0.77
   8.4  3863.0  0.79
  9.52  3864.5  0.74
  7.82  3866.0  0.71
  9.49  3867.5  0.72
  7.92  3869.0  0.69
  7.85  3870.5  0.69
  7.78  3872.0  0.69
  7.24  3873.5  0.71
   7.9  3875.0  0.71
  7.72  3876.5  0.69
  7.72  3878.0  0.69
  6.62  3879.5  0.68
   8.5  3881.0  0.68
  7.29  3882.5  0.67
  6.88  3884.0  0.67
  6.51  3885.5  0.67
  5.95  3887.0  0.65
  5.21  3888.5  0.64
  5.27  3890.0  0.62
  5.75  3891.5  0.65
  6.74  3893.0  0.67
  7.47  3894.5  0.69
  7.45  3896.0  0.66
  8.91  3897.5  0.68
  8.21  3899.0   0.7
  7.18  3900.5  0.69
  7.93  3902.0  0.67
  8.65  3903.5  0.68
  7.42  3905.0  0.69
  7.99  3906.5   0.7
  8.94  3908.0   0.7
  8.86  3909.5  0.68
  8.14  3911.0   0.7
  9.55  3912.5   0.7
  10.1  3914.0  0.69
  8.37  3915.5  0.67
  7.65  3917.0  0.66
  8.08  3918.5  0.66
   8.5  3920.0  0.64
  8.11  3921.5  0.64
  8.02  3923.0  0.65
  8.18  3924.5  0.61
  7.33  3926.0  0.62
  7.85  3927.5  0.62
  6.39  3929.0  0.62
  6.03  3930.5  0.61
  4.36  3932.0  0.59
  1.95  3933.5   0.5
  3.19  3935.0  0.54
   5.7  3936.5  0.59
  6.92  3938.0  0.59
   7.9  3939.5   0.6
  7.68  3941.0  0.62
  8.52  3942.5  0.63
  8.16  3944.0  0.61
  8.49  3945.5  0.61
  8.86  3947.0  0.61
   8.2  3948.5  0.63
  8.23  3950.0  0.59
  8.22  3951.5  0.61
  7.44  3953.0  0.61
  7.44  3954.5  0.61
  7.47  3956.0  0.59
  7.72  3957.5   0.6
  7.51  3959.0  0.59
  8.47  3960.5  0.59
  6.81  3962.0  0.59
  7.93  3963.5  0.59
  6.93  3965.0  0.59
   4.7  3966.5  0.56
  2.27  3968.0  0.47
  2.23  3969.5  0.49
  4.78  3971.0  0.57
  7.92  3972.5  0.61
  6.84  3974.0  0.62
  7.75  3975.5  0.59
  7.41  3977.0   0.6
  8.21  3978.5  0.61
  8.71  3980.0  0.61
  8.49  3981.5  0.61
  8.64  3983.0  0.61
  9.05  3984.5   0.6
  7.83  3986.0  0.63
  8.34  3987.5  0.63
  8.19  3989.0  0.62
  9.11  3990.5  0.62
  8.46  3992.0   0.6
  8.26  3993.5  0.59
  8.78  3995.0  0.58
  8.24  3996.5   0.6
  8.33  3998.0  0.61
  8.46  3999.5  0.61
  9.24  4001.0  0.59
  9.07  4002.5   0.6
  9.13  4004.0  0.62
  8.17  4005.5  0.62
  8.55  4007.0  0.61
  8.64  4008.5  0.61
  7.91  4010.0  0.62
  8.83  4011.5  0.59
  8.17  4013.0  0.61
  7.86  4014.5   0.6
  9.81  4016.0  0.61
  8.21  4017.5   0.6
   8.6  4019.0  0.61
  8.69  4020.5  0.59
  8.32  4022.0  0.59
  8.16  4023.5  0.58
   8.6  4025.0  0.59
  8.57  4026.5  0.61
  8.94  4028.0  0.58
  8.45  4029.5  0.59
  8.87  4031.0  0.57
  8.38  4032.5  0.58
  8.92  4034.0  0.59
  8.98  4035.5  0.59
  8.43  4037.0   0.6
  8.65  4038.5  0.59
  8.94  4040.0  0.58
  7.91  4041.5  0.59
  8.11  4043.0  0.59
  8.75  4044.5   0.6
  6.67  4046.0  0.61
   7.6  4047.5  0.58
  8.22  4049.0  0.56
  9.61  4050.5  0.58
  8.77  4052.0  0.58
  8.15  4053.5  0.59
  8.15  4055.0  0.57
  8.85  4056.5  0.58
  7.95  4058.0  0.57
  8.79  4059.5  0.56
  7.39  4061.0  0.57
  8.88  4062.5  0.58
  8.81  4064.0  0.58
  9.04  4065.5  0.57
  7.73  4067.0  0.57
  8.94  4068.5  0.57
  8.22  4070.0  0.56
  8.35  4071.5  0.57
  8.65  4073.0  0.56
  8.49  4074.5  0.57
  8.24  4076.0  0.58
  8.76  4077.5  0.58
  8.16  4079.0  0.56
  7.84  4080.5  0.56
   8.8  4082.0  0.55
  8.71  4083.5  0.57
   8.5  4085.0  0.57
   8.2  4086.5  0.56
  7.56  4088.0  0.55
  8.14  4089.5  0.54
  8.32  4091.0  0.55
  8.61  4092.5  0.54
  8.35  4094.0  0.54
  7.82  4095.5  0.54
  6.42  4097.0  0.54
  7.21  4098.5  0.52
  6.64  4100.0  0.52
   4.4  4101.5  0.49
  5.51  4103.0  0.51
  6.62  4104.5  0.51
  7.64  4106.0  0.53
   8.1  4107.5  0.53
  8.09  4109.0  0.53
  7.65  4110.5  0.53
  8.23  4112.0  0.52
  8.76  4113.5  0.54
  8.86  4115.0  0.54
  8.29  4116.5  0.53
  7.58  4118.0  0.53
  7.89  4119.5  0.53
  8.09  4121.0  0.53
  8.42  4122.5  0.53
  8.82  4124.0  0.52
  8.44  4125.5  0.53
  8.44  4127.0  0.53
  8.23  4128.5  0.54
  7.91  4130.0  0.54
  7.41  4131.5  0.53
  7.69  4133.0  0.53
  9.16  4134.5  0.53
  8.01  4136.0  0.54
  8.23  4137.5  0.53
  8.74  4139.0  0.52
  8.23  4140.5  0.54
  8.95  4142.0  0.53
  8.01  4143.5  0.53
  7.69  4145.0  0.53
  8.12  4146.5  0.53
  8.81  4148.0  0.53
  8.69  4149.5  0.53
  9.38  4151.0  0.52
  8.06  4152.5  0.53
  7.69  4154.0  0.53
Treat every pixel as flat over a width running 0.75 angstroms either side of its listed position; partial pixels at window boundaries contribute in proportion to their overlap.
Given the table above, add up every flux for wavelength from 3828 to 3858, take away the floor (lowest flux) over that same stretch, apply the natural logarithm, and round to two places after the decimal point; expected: 4.96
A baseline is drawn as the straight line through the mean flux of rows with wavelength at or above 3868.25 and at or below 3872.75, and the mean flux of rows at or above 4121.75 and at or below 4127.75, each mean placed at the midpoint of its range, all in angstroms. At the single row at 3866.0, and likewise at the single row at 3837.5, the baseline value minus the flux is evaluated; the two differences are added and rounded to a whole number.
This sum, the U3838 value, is 2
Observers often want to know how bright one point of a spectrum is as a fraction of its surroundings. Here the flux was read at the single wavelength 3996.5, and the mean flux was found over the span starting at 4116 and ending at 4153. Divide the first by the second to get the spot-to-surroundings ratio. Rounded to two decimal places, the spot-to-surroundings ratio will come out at 0.99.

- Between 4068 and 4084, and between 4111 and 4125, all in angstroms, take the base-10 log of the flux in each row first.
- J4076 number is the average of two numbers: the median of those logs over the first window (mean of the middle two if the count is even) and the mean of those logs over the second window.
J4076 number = 0.924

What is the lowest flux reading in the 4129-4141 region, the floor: 7.41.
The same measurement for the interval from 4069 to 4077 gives 8.22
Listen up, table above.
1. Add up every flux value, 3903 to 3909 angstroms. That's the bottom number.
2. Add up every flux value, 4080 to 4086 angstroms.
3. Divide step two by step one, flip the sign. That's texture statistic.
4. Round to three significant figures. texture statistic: -1.03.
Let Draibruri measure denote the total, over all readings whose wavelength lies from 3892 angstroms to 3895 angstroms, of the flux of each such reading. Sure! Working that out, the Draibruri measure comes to 14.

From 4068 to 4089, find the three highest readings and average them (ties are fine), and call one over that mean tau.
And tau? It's 0.113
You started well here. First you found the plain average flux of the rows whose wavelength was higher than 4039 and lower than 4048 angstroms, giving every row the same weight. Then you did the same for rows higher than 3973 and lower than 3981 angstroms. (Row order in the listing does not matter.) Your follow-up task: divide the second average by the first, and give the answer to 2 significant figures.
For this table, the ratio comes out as 0.97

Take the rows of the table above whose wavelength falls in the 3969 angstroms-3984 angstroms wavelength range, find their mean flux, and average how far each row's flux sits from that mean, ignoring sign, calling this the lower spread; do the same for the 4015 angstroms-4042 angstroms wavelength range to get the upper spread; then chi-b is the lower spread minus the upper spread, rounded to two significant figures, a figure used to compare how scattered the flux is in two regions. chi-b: 1.2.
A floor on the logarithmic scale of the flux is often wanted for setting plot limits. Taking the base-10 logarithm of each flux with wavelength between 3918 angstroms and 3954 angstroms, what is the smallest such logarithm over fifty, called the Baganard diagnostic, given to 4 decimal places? 0.0058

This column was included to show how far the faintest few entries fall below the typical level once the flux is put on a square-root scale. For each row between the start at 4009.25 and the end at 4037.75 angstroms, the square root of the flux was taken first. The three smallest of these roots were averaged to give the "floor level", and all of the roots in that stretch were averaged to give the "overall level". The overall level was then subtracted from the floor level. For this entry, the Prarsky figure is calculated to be -0.1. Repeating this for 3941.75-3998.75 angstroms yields -1.0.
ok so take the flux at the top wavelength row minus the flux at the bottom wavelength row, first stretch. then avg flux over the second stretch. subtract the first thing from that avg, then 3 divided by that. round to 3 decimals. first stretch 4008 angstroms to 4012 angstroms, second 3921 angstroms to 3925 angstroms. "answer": 0.379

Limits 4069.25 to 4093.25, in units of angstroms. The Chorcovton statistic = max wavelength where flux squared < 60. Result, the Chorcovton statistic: 4088.0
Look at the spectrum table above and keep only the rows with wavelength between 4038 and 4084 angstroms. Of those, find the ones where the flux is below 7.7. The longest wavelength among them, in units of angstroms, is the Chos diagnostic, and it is 4061.0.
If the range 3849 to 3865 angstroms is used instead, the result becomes 3851.0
